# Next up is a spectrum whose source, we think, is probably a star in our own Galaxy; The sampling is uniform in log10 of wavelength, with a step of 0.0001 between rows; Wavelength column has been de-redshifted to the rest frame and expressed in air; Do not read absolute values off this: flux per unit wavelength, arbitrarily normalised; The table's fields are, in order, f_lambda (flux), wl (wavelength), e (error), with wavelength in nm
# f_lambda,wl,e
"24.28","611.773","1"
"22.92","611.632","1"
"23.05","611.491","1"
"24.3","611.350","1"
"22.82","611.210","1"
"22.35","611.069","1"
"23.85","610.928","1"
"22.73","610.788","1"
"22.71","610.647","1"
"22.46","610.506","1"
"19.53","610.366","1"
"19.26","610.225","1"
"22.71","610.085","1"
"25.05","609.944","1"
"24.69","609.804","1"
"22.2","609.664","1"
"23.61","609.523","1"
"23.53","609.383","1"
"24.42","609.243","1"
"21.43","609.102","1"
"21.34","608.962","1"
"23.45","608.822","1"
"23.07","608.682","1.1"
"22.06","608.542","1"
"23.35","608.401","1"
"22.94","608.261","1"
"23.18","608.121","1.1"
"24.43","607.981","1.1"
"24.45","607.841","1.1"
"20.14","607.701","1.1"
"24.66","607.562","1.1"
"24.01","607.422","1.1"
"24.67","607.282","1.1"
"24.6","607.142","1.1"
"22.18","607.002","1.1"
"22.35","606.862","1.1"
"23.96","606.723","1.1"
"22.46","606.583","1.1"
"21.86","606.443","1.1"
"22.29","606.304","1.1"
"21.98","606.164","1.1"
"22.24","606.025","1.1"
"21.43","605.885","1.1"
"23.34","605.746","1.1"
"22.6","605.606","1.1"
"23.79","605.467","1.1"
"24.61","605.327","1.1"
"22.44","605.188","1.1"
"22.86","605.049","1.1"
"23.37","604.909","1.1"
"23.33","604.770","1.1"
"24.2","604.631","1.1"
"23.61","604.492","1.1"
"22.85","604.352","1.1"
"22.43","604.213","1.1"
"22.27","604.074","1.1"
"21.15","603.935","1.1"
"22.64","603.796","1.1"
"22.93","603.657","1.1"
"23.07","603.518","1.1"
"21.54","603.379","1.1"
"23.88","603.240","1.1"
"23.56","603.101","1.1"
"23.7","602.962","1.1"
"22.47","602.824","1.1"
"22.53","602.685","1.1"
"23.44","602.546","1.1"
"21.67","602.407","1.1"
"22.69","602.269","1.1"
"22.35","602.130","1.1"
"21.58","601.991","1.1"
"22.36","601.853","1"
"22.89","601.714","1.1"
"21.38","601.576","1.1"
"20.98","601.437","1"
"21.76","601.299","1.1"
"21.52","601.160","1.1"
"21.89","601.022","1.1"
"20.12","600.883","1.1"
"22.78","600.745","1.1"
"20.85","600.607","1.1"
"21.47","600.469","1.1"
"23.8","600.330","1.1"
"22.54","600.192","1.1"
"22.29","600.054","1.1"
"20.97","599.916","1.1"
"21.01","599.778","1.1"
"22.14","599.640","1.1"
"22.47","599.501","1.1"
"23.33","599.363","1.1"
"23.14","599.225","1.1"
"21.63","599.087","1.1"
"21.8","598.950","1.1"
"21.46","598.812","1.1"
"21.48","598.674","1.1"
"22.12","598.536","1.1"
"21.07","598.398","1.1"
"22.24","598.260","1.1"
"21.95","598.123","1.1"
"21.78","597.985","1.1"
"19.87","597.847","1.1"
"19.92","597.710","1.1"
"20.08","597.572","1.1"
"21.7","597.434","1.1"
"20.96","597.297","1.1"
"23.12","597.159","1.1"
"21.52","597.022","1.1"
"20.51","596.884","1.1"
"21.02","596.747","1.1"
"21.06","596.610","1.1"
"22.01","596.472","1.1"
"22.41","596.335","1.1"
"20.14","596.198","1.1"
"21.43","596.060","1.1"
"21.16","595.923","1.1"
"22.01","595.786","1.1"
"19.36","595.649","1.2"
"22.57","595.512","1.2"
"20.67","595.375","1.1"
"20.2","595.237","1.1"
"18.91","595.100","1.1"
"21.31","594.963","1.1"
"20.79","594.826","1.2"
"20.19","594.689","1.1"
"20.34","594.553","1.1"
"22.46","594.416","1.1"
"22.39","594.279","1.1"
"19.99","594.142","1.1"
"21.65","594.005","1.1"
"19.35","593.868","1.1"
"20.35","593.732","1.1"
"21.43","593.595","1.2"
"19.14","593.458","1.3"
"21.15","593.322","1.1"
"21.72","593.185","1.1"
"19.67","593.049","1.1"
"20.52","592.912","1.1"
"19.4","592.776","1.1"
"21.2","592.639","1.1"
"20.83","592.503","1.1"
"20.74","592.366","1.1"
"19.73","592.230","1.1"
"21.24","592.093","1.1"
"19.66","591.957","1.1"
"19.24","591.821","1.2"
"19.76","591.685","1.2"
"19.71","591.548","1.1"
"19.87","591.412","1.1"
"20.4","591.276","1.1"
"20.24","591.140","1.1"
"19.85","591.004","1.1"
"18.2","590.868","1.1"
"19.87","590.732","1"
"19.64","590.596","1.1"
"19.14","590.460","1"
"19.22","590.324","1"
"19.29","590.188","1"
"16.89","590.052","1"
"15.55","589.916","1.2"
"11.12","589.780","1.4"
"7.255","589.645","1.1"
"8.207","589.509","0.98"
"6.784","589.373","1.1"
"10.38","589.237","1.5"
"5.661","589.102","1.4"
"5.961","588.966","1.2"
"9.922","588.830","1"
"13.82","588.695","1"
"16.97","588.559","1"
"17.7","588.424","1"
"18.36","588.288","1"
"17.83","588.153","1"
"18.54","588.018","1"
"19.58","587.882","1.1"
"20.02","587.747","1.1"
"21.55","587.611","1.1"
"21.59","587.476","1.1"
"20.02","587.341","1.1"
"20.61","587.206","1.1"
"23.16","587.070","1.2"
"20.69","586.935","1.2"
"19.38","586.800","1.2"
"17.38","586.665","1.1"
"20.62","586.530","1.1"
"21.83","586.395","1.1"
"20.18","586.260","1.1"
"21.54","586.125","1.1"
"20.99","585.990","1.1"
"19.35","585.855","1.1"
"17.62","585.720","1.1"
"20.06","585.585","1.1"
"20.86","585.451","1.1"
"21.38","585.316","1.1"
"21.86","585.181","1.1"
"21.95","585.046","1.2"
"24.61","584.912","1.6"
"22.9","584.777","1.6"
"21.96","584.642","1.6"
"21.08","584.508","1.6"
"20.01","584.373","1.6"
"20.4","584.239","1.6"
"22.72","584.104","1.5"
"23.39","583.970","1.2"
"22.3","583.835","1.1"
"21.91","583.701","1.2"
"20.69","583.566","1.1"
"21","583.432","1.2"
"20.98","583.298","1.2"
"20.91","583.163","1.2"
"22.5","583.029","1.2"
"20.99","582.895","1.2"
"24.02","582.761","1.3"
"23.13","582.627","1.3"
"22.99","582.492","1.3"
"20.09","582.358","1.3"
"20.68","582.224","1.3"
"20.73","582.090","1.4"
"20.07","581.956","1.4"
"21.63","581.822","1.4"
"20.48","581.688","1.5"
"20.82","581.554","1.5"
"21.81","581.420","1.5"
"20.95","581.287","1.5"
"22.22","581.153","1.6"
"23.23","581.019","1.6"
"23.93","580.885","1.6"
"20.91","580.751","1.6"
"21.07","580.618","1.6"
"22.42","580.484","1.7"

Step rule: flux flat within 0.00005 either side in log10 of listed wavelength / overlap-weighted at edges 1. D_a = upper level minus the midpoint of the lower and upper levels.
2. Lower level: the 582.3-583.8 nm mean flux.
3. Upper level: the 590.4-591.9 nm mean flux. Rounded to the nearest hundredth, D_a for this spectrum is -1.06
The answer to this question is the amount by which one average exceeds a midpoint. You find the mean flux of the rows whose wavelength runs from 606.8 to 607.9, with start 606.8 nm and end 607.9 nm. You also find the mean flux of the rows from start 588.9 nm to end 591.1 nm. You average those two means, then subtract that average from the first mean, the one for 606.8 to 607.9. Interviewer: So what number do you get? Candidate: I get 4.7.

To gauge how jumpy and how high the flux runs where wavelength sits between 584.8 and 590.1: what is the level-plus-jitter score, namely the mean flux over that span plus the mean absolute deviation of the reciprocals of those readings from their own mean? 17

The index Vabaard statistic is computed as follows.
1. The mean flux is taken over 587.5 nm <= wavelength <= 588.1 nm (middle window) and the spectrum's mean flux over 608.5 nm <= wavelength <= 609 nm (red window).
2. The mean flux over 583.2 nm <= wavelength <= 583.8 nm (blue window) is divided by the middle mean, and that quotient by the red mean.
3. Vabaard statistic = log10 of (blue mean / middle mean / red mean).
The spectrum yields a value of -1.33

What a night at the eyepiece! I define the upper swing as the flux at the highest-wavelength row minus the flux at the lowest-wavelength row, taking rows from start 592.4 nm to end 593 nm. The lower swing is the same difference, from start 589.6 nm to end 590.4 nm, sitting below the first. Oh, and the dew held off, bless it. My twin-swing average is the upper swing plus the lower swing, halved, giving 5.8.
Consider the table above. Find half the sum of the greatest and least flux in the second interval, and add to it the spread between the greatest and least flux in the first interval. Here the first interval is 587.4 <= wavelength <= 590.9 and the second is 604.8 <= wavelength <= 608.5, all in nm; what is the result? 38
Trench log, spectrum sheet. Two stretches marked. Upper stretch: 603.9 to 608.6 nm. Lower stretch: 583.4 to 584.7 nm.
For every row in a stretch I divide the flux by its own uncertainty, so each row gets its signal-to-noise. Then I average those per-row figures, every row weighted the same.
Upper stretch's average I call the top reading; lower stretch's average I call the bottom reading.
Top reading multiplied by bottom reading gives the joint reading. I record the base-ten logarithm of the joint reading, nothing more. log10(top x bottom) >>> 2.53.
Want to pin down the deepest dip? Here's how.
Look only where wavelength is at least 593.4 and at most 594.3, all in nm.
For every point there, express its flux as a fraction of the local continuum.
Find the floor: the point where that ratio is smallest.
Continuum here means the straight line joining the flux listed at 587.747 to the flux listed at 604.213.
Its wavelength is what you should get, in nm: 593.458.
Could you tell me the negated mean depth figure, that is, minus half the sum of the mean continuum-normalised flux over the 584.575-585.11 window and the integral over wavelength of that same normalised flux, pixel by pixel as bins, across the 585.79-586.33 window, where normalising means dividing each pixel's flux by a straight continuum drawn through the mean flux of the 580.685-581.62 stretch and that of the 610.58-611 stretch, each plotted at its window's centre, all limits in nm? -0.77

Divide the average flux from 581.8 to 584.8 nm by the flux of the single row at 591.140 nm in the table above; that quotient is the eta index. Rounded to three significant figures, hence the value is 1.07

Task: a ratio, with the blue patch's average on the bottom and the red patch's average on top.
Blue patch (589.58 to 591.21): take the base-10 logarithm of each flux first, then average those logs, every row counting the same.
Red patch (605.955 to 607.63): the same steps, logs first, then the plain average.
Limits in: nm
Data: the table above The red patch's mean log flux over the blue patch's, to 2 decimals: 1.12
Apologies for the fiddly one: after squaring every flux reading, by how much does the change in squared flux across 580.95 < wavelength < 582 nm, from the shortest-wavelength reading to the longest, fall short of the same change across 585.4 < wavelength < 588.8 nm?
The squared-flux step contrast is -107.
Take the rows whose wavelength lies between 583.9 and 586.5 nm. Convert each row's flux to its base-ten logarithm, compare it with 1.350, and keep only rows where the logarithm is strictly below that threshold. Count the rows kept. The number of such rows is 15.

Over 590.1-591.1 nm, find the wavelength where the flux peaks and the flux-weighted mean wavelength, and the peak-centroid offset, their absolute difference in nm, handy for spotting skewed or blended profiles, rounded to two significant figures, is 0.14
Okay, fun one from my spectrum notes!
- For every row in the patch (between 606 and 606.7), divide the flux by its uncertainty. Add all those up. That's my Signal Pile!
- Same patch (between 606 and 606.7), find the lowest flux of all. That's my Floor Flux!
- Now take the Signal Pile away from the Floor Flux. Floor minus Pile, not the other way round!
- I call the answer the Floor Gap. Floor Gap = -79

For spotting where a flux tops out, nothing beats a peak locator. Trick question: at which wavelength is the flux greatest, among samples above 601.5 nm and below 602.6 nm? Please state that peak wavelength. 602.546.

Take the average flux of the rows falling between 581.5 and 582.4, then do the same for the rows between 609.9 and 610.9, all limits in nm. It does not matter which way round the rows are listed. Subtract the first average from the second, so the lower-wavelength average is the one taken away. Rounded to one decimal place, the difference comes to 1.4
